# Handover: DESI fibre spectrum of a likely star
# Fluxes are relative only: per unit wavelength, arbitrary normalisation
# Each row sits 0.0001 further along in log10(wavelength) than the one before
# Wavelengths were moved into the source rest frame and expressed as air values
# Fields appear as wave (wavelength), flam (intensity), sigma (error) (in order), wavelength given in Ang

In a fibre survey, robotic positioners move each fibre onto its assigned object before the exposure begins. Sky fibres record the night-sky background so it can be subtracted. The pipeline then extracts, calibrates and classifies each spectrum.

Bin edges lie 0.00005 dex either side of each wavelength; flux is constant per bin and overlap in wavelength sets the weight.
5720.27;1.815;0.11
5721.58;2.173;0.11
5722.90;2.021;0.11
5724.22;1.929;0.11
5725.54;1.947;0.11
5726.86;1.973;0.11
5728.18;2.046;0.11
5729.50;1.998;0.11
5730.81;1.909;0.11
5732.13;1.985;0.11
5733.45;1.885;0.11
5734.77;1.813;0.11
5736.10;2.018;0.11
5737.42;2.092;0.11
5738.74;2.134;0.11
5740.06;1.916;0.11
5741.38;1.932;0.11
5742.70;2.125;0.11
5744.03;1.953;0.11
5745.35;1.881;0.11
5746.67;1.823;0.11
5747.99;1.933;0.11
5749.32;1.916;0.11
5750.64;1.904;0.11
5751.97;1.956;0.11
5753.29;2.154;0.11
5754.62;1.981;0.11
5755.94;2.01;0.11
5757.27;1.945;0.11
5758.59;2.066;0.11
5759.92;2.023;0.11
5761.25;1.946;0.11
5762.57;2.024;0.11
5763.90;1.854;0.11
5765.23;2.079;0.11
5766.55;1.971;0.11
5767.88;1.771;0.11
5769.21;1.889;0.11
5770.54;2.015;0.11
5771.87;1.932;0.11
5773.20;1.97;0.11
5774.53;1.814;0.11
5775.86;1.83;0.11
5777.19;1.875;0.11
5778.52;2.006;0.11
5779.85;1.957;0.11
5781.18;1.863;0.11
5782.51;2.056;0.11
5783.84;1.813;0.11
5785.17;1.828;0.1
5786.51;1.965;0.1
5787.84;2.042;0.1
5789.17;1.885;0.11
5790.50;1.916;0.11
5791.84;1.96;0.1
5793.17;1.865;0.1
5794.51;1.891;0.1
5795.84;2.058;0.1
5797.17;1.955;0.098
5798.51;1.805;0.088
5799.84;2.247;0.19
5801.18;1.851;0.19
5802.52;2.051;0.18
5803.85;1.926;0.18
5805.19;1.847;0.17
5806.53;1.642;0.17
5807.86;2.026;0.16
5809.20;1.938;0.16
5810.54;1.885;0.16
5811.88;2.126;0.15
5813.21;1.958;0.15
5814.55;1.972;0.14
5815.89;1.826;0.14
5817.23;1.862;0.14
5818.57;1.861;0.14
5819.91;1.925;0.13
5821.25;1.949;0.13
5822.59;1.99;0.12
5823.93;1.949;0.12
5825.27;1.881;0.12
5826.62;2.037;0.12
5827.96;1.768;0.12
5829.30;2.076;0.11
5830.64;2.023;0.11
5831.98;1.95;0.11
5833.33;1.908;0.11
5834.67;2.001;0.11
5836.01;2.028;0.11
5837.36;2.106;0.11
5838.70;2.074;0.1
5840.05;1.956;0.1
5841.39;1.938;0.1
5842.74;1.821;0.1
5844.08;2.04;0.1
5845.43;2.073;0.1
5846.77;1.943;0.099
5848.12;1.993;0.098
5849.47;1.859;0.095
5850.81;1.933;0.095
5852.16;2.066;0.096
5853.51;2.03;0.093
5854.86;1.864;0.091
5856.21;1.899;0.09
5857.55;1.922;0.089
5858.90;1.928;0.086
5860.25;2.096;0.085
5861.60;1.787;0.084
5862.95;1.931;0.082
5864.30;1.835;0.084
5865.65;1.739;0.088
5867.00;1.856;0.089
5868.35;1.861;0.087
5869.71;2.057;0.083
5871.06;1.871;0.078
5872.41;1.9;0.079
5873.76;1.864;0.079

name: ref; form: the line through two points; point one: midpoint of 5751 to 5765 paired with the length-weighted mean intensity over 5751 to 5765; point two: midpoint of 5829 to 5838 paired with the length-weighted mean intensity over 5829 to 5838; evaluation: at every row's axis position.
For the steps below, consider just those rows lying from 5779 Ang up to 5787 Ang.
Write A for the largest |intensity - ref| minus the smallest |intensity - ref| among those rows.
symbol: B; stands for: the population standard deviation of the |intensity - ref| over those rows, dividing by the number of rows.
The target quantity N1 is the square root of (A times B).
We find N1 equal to 0.097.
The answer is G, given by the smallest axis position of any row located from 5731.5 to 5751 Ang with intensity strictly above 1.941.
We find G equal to 5732.13 Ang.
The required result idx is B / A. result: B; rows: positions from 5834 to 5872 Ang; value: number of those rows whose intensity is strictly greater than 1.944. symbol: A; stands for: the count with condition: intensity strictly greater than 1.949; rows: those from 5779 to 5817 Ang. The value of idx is 0.92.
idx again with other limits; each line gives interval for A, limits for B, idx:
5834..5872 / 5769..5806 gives 1.00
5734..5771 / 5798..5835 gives 0.93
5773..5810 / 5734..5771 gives 1.42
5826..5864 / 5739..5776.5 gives 1.00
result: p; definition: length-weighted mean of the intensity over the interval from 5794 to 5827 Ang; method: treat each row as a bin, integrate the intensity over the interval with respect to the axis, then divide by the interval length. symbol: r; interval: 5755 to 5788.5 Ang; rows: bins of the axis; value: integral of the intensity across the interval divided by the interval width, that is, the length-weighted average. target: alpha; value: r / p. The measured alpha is 1.00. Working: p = 1.94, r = 1.94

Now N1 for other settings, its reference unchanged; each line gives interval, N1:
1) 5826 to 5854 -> 0.116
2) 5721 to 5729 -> 0.096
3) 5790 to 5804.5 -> 0.114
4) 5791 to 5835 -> 0.166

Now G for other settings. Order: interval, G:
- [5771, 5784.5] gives 5773.20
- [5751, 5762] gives 5751.97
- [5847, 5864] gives 5848.12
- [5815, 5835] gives 5821.25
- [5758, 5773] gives 5758.59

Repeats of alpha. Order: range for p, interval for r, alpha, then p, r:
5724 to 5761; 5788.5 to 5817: 0.98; 1.97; 1.93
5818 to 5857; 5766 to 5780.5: 0.97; 1.96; 1.91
